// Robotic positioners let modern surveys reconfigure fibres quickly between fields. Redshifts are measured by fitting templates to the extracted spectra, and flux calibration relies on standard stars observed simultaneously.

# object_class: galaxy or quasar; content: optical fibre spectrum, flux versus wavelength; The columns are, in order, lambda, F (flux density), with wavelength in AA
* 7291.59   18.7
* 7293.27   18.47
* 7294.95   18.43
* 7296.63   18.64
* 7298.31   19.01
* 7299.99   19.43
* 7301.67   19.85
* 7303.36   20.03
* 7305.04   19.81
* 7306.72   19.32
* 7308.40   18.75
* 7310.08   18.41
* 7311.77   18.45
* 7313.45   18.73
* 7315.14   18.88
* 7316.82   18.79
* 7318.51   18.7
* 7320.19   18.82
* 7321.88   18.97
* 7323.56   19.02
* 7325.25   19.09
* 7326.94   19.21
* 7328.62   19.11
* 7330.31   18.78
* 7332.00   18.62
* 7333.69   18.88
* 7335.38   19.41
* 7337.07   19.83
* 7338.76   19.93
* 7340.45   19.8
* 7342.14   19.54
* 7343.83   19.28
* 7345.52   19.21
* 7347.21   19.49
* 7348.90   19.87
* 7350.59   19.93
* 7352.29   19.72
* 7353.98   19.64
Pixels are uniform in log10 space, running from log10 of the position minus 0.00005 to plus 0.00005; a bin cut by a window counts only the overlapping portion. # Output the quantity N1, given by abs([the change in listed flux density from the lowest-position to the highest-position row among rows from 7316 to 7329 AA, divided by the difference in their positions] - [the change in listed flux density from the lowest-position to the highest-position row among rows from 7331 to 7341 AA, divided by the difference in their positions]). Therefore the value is 0.11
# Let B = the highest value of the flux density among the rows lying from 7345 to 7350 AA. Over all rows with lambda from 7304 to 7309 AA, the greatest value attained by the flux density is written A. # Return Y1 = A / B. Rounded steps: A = 19.81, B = 19.87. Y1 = 0.997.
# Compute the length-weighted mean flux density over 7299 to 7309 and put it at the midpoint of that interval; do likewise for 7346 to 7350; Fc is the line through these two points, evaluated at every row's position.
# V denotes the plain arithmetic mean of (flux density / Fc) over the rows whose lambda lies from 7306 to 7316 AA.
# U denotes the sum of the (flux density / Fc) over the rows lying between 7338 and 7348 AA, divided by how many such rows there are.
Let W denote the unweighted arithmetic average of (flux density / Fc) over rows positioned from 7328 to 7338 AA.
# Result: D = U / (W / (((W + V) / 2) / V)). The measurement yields 1.03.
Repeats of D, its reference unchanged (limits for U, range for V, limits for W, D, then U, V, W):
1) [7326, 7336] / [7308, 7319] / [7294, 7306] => 1.00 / 0.968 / 0.95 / 0.99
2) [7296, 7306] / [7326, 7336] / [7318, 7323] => 1.03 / 0.996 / 0.97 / 0.96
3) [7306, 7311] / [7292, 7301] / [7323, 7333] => 1.00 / 0.963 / 0.96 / 0.97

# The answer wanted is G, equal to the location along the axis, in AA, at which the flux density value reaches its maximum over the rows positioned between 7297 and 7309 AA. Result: 7303.36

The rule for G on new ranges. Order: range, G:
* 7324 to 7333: 7326.94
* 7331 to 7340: 7338.76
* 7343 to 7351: 7350.59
